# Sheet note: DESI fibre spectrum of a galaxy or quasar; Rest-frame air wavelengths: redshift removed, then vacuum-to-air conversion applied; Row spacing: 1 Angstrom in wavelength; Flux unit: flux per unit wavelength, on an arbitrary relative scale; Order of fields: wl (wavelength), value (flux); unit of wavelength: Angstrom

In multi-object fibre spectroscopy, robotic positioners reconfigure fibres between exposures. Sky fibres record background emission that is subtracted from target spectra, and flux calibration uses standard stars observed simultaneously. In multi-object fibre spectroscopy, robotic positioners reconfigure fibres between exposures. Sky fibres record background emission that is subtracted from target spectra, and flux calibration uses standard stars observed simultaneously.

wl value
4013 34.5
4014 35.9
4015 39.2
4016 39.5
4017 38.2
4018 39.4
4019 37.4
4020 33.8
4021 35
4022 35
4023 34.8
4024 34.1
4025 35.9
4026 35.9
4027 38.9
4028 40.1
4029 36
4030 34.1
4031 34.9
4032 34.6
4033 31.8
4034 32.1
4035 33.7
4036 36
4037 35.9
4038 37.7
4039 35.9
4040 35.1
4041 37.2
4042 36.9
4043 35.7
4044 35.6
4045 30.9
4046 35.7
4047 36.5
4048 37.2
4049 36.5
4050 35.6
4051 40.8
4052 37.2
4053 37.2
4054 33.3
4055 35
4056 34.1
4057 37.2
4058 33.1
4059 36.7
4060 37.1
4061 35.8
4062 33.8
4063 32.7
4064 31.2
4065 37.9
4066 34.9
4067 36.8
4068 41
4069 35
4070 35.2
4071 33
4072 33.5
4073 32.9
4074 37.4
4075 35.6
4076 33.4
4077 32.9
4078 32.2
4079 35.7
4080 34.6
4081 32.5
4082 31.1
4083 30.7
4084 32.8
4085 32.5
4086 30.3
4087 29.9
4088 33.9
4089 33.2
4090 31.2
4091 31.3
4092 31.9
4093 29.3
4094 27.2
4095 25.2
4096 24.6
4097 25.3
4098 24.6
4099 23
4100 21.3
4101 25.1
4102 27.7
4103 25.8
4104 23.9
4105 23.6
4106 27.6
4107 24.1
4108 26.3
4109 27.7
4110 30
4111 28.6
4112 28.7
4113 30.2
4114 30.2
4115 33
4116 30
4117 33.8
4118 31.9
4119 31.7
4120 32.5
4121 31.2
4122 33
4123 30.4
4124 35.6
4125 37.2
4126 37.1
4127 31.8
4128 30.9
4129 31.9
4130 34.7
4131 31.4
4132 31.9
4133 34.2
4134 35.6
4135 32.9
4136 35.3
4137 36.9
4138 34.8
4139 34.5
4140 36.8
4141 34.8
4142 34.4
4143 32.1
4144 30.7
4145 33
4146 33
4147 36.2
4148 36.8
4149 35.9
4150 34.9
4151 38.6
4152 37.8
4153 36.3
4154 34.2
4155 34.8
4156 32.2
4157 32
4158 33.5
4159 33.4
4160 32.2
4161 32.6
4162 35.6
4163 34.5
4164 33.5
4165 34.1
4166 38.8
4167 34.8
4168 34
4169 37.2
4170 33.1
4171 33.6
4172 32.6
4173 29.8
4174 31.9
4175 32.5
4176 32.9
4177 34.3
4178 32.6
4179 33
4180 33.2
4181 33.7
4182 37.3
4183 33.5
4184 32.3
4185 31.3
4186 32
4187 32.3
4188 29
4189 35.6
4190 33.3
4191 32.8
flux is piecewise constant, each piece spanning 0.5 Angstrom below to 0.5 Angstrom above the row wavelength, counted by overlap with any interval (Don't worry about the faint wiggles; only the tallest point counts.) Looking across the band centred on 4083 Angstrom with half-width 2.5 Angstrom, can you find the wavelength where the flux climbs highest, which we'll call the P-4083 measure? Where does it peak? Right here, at 4084 Angstrom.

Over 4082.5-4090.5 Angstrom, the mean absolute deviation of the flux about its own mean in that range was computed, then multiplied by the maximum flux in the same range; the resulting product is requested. 44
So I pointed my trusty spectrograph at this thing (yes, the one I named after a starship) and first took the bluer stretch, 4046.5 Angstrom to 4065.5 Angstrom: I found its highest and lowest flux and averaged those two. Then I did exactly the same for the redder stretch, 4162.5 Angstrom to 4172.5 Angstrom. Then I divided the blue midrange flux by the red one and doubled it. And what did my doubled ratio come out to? 2.02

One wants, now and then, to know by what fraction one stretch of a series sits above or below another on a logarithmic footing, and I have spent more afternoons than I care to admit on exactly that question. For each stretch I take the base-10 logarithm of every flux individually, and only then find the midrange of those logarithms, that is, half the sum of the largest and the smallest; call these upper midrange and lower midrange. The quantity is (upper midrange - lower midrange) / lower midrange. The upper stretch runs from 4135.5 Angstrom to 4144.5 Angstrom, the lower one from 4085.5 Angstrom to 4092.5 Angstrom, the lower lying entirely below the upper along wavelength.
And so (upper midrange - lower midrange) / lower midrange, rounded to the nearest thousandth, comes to 0.016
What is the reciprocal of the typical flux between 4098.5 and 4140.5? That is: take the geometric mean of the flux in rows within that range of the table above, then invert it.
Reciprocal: 0.0328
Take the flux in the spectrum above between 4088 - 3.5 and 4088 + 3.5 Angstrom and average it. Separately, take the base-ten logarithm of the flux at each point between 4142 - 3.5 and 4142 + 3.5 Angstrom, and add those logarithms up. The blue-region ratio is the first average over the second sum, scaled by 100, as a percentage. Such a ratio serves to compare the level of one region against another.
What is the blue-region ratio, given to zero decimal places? 297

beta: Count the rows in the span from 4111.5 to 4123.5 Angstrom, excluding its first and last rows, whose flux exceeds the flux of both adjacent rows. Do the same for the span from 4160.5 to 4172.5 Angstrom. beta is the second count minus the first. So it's 0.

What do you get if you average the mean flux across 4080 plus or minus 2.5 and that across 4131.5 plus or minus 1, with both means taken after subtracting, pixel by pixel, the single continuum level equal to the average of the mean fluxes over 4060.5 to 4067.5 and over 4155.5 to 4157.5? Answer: -1.0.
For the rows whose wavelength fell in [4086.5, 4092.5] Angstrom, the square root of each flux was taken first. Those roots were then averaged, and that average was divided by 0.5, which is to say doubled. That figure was 11.3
